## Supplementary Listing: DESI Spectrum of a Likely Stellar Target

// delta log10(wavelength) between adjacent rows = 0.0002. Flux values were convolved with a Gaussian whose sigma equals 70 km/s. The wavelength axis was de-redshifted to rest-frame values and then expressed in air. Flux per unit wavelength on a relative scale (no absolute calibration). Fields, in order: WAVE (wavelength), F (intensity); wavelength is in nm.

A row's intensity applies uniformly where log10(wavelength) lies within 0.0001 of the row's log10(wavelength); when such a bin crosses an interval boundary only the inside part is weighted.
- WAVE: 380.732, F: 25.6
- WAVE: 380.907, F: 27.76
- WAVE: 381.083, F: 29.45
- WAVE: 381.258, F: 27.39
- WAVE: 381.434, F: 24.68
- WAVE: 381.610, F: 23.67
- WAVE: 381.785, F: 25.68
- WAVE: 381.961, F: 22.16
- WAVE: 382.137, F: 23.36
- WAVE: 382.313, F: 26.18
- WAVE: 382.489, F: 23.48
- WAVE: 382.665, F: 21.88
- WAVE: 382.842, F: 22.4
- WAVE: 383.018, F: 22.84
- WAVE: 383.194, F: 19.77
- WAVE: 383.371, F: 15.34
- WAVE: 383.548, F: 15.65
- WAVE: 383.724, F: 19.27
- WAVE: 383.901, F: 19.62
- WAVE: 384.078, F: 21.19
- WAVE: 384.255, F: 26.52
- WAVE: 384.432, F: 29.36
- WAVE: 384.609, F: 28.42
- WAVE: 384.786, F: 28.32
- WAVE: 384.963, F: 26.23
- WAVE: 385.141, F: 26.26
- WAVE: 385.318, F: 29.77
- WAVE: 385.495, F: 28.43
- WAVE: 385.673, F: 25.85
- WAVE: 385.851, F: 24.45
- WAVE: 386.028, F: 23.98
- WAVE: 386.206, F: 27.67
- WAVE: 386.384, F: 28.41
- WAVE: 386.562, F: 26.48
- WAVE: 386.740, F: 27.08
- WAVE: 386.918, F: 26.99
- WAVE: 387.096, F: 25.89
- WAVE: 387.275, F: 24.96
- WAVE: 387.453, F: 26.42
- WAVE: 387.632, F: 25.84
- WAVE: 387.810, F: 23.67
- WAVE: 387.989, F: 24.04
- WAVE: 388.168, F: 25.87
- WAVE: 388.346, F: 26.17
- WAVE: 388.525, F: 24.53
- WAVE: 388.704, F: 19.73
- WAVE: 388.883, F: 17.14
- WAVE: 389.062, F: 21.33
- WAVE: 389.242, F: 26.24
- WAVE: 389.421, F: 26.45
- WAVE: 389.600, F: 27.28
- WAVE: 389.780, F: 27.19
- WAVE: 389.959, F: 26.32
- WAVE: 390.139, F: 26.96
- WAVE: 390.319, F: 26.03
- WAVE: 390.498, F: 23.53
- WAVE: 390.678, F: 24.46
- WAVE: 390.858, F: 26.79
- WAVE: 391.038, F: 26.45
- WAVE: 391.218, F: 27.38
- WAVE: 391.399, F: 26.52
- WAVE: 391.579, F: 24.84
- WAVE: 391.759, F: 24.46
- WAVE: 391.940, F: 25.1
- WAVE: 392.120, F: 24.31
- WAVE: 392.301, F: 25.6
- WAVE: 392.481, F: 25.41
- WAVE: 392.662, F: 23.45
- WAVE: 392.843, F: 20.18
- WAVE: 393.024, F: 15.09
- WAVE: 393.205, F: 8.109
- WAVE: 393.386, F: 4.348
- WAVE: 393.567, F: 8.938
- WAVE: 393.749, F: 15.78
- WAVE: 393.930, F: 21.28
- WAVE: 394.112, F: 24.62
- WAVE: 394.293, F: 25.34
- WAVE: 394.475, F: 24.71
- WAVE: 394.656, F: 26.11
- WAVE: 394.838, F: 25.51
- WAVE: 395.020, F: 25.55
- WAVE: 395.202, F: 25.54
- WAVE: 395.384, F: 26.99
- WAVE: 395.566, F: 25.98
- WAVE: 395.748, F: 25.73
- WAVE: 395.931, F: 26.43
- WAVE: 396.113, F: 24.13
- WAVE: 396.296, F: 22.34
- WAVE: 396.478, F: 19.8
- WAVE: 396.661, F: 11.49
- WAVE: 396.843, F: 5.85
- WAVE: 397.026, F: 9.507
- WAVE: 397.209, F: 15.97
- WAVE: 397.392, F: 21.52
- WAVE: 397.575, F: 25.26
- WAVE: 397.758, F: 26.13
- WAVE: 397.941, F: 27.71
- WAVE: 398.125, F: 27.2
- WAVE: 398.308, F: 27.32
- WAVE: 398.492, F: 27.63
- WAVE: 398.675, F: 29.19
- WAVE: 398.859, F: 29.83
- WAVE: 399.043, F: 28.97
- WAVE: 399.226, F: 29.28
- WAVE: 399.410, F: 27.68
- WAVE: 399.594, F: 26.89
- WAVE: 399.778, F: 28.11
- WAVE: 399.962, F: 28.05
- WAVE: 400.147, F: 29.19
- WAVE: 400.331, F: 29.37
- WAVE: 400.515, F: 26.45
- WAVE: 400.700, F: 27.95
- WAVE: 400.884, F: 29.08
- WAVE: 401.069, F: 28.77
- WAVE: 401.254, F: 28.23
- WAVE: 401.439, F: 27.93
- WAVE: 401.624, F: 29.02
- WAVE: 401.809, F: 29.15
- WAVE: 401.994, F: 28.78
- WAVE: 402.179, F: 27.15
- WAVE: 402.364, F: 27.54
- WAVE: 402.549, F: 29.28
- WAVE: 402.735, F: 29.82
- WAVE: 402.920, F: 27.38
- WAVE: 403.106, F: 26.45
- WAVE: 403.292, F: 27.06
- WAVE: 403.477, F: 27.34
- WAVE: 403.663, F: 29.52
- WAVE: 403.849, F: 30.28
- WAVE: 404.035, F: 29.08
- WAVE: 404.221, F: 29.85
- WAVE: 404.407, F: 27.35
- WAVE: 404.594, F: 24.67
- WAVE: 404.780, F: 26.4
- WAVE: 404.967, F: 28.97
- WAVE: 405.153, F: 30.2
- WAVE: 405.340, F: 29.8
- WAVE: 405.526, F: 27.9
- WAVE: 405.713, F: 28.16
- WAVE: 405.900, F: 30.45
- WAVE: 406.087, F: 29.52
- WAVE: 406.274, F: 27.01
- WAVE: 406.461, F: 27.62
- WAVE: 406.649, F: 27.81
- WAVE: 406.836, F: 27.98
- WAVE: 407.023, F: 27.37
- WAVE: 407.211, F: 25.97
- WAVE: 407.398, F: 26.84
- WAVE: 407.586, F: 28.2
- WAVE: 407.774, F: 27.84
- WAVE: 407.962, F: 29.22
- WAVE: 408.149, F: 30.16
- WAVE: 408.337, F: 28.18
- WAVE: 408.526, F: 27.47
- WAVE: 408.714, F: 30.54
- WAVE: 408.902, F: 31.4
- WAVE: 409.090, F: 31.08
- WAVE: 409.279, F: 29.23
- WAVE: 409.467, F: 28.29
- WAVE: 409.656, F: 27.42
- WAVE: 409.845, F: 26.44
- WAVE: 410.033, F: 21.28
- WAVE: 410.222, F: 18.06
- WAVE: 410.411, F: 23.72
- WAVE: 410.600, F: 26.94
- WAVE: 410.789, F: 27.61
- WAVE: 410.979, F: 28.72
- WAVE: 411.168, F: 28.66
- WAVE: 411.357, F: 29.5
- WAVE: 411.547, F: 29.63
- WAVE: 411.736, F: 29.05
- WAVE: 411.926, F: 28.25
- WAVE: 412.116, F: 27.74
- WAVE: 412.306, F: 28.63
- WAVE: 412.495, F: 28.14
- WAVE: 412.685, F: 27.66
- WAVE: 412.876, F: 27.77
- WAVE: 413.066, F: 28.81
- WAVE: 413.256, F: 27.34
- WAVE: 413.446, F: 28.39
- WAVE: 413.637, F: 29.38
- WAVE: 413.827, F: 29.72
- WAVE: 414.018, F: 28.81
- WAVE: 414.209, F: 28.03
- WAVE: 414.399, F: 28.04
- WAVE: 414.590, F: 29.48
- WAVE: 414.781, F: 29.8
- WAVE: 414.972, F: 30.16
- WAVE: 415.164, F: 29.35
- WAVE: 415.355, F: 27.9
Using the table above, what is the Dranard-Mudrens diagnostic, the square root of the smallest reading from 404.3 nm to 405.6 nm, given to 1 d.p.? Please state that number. 5.0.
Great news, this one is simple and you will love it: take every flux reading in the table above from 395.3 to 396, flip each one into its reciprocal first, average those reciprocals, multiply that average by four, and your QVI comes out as 0.152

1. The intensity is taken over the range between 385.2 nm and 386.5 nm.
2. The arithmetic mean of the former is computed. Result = 26.9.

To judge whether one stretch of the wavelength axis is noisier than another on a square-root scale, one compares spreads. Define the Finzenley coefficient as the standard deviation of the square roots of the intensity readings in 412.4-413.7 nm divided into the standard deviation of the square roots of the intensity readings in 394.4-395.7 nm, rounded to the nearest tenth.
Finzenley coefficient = 1.0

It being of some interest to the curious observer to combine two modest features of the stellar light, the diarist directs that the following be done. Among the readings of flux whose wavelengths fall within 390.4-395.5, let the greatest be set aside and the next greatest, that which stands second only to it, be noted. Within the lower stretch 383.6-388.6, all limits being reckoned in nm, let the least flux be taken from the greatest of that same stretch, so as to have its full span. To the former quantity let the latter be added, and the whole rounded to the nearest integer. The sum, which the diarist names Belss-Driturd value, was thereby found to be 37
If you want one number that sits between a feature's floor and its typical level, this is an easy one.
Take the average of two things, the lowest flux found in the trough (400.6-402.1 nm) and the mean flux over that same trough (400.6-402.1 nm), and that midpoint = 28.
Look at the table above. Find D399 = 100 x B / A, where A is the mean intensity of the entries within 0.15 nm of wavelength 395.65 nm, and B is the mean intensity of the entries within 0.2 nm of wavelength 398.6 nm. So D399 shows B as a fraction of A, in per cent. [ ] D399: 110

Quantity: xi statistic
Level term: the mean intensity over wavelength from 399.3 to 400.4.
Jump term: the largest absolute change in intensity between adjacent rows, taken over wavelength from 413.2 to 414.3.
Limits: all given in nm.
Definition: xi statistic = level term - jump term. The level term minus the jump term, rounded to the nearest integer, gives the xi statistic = 27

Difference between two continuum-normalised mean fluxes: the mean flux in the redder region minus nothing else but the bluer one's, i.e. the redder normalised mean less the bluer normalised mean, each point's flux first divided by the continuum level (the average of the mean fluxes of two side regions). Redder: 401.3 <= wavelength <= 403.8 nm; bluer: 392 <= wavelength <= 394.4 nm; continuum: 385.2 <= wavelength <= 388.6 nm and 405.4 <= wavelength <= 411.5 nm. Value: 0.35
